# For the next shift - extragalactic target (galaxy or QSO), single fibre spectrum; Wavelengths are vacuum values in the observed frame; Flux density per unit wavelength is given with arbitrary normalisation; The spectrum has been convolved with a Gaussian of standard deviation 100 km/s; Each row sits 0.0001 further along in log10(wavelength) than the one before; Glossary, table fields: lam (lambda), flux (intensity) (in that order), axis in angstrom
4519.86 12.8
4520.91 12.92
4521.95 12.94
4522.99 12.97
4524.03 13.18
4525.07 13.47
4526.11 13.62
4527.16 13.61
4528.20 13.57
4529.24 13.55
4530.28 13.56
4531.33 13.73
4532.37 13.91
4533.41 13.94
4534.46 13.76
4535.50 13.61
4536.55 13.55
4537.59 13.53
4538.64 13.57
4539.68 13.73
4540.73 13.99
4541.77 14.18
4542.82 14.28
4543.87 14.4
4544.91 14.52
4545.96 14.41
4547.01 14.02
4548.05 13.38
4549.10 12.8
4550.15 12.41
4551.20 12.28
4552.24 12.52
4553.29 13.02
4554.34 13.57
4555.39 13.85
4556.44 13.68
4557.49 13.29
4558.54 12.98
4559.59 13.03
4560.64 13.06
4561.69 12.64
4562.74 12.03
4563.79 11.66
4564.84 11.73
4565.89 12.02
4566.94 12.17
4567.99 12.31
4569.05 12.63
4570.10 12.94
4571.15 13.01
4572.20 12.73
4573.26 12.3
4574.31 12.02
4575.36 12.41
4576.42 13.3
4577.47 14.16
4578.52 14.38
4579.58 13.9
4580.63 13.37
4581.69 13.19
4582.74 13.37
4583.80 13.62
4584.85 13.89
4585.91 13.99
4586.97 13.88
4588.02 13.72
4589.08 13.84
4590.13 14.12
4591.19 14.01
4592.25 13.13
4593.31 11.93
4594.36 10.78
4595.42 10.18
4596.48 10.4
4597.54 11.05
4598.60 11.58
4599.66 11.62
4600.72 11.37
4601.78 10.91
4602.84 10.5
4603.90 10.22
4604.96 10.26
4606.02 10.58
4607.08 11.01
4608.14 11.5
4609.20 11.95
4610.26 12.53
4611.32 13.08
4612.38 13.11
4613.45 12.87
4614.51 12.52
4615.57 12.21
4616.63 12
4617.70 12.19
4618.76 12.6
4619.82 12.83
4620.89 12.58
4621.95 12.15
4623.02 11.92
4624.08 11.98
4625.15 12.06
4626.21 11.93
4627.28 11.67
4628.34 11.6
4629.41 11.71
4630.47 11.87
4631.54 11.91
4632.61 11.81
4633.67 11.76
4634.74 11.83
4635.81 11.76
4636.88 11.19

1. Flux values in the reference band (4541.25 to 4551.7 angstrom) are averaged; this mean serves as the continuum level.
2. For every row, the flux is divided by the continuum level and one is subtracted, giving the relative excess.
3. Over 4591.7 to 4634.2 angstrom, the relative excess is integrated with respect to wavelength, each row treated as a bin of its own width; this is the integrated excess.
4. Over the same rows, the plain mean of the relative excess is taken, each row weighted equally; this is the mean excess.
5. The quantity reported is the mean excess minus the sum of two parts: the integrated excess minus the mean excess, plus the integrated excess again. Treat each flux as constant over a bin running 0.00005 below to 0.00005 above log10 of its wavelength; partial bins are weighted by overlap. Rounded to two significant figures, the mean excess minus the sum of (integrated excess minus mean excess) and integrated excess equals 12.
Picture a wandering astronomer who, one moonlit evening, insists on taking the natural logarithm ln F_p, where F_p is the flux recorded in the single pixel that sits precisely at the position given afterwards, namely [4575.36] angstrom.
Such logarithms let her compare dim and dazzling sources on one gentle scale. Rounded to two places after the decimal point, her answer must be 2.52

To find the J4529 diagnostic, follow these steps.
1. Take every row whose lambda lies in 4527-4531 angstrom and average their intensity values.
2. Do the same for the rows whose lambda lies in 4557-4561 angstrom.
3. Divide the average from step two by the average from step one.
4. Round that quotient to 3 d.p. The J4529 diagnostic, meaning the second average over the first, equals 0.964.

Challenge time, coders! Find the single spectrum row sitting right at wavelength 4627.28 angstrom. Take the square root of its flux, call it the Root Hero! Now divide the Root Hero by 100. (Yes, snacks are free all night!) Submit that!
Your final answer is 0.0342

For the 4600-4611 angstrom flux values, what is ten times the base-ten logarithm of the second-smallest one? 10.1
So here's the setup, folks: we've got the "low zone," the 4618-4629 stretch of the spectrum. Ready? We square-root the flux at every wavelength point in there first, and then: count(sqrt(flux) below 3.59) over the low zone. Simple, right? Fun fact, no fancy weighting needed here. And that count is 10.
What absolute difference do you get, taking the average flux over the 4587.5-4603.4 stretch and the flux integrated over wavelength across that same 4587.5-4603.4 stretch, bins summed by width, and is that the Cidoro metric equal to 178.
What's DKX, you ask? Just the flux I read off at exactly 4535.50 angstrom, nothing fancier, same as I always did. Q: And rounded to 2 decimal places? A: 13.61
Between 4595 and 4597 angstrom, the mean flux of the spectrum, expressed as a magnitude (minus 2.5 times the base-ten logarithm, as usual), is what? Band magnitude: -2.53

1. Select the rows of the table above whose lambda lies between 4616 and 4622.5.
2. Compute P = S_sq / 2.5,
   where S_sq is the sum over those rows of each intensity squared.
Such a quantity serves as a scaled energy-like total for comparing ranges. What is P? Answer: 369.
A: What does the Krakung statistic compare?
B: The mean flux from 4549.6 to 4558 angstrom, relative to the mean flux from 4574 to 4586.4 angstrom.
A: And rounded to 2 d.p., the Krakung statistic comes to 0.97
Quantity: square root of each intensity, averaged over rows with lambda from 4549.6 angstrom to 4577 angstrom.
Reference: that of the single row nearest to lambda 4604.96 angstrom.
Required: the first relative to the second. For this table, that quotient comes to 1.11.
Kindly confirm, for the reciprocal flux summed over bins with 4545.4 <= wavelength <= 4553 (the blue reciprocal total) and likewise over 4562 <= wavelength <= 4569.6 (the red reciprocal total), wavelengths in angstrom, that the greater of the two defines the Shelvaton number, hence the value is 0.580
